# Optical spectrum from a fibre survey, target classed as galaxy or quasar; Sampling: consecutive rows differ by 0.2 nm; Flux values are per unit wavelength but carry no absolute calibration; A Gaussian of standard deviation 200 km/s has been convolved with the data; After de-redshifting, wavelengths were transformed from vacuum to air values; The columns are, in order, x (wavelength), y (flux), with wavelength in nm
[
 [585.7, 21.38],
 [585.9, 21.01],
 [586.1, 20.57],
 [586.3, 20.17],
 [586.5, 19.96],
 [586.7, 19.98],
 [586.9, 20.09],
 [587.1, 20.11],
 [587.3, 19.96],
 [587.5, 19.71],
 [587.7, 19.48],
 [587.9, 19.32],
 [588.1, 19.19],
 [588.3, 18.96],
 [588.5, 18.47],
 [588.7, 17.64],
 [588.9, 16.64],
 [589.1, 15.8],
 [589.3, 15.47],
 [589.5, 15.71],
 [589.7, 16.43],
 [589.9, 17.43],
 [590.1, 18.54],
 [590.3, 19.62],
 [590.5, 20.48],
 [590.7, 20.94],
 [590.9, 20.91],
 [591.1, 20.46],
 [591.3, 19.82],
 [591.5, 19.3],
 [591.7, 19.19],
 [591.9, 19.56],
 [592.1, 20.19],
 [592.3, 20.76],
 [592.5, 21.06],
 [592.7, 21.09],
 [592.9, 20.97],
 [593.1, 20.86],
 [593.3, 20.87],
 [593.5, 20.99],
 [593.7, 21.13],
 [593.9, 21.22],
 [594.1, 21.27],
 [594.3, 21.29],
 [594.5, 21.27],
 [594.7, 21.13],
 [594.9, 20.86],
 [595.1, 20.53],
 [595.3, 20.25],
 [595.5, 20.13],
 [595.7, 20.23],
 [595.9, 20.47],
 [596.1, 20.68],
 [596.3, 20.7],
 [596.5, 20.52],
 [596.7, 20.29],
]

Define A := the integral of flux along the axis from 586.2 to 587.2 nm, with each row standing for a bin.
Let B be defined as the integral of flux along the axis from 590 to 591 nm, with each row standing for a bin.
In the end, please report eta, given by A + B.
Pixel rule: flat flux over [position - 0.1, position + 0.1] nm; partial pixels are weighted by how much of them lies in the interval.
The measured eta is 40.2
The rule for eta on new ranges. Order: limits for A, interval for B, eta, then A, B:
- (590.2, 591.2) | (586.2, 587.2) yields 40.5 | 20.5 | 20.1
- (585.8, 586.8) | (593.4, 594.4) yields 41.5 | 20.3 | 21.2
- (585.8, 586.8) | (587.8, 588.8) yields 39.1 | 20.3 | 18.7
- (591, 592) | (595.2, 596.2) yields 40.0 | 19.7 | 20.4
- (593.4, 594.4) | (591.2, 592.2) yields 40.8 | 21.2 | 19.6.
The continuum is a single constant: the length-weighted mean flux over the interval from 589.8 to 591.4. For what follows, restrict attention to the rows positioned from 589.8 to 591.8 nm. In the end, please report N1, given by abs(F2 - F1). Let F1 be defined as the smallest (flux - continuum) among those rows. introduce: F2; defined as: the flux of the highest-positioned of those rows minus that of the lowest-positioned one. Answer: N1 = 4.1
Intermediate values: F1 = -2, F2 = 2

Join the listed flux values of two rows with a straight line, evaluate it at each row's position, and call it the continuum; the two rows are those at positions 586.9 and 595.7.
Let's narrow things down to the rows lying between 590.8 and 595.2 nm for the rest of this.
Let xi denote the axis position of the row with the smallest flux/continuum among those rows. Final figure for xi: 591.7 nm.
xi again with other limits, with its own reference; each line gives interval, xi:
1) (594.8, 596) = 595.5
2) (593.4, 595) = 594.9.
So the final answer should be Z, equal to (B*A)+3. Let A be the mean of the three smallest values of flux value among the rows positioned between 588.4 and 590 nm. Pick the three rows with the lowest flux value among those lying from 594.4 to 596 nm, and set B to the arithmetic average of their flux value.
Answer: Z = 319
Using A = 15.7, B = 20.2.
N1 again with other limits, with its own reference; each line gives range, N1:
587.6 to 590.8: 5.8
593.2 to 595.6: 1.1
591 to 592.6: 1.2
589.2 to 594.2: 10.1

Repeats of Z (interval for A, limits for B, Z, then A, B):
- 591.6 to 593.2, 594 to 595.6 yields 402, 19.6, 20.3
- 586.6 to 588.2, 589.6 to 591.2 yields 341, 19.3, 17.5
